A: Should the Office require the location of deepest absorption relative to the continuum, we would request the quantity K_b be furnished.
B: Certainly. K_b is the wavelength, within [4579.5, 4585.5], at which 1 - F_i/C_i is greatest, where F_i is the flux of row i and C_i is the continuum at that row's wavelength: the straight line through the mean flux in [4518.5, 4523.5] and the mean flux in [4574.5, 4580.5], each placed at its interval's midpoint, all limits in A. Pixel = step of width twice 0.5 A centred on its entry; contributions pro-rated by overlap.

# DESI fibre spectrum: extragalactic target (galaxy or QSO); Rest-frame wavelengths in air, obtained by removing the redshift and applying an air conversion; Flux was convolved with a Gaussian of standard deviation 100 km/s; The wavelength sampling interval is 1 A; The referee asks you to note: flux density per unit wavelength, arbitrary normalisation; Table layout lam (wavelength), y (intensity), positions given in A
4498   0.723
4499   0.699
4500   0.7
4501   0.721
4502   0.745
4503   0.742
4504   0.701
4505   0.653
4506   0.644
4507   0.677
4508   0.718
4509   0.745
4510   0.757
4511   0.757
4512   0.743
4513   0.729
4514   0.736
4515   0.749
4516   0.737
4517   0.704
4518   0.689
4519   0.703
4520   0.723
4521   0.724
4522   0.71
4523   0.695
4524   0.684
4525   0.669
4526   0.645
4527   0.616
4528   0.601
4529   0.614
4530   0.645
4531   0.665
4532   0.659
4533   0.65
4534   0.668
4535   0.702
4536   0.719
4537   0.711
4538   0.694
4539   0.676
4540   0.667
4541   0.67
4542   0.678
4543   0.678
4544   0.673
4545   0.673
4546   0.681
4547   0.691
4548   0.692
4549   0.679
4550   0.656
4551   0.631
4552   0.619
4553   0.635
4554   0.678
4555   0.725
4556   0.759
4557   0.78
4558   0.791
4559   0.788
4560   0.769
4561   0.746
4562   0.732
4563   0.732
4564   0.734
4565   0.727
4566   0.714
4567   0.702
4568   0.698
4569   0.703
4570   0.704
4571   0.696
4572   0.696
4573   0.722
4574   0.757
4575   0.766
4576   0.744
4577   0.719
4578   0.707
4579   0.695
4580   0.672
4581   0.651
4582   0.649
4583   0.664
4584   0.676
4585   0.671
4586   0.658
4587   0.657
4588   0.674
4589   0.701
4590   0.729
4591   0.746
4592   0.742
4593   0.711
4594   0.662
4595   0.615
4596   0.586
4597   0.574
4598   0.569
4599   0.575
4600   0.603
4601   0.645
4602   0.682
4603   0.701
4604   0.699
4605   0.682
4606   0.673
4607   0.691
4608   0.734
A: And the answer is 4582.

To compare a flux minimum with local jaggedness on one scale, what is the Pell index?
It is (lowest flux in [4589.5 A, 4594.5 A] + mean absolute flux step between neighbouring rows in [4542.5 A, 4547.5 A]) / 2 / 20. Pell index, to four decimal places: 0.0167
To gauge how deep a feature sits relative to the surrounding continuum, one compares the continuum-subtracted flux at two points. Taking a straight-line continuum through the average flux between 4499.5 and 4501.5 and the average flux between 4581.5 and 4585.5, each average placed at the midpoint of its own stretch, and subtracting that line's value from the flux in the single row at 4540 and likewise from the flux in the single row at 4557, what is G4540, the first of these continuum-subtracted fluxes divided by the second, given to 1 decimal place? -0.2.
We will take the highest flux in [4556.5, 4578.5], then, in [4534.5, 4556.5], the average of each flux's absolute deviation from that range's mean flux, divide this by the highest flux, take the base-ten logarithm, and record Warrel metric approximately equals -1.55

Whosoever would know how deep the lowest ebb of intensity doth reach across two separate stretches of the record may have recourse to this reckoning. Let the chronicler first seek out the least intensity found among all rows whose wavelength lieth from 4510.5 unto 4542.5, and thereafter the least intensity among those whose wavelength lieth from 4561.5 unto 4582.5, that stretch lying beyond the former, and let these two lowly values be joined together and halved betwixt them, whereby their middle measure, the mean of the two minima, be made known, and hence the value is 0.625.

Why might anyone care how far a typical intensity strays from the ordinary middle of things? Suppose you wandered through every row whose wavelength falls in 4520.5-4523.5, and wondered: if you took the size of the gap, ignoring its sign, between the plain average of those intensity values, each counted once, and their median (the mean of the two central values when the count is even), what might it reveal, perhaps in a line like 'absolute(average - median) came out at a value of 0.000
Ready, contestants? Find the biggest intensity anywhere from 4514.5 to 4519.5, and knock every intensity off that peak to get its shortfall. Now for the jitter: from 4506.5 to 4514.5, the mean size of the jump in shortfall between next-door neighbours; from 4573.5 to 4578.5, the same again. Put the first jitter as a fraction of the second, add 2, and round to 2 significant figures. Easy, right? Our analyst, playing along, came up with 3.0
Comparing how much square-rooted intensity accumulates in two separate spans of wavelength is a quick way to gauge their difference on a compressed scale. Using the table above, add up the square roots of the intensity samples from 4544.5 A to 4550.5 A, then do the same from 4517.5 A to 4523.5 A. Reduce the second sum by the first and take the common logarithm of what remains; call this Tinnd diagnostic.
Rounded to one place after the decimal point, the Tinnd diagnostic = -1.0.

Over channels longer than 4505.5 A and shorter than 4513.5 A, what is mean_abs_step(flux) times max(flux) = 0.015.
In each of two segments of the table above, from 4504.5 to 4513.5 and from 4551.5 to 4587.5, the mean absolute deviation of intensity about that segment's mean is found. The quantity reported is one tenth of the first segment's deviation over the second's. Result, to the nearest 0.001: 0.103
